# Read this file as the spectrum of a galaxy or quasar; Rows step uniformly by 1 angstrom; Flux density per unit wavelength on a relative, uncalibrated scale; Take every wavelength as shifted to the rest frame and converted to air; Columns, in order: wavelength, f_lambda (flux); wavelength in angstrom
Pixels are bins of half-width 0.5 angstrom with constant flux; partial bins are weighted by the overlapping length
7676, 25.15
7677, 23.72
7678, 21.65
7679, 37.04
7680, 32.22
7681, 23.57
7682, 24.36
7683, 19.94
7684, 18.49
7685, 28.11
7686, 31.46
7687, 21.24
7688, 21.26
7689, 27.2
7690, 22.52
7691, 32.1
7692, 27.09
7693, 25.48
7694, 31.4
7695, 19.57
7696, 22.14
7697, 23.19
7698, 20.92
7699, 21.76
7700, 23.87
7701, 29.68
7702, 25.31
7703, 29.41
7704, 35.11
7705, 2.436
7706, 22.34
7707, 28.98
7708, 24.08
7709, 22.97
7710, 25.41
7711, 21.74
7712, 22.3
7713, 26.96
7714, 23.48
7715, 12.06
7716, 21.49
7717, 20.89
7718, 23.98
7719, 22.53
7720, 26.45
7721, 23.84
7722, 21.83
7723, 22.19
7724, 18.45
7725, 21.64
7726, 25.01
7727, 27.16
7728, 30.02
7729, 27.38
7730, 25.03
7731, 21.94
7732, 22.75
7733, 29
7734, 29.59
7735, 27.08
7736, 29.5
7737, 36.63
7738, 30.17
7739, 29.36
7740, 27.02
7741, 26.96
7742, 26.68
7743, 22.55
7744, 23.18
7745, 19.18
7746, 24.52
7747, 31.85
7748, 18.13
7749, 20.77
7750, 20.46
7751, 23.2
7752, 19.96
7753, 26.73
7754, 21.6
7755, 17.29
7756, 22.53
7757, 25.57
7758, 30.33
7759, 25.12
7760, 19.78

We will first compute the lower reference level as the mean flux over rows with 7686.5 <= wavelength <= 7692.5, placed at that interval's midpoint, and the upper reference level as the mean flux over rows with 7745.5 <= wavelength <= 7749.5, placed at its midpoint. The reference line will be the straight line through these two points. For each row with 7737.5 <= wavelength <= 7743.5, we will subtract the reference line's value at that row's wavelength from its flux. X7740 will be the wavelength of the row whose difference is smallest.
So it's 7743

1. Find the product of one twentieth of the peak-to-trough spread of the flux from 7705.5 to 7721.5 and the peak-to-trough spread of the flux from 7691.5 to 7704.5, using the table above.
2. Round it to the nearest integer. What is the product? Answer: 13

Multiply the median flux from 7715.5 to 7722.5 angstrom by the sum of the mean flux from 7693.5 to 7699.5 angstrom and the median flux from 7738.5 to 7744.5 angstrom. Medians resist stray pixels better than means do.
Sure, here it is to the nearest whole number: 1126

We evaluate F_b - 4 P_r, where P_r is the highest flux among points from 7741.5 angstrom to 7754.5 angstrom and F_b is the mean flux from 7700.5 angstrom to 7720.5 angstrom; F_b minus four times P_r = -104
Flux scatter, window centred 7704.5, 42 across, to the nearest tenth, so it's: 5.4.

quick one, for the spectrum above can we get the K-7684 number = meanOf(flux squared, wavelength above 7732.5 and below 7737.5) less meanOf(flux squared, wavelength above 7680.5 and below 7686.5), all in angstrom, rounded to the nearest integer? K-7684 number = 321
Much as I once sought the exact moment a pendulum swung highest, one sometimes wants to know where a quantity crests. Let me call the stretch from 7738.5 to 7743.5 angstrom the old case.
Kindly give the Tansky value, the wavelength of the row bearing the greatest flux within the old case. 7739 angstrom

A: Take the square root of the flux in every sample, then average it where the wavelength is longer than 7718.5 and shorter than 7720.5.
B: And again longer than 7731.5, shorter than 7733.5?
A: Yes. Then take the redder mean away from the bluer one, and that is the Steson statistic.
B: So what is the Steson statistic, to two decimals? -0.13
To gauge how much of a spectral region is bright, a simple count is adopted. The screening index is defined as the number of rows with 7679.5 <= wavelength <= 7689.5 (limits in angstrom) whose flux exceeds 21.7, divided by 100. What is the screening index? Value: 0.060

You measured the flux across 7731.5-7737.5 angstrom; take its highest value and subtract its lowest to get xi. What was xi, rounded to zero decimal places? 14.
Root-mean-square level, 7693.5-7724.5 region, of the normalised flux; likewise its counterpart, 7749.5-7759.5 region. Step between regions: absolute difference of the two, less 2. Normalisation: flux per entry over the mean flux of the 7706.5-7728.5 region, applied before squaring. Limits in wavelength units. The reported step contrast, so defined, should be -1.99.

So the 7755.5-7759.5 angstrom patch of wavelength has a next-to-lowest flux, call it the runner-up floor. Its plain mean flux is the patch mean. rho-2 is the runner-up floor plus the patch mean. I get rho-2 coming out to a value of 51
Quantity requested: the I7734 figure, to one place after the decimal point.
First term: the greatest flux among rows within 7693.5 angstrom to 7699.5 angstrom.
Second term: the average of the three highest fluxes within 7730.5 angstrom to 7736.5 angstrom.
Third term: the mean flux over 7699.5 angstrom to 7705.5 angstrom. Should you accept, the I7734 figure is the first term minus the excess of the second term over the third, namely 26.3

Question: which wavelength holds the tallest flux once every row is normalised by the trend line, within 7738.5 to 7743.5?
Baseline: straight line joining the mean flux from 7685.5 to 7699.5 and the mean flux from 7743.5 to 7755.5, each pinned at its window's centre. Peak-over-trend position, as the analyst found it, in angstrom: 7739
